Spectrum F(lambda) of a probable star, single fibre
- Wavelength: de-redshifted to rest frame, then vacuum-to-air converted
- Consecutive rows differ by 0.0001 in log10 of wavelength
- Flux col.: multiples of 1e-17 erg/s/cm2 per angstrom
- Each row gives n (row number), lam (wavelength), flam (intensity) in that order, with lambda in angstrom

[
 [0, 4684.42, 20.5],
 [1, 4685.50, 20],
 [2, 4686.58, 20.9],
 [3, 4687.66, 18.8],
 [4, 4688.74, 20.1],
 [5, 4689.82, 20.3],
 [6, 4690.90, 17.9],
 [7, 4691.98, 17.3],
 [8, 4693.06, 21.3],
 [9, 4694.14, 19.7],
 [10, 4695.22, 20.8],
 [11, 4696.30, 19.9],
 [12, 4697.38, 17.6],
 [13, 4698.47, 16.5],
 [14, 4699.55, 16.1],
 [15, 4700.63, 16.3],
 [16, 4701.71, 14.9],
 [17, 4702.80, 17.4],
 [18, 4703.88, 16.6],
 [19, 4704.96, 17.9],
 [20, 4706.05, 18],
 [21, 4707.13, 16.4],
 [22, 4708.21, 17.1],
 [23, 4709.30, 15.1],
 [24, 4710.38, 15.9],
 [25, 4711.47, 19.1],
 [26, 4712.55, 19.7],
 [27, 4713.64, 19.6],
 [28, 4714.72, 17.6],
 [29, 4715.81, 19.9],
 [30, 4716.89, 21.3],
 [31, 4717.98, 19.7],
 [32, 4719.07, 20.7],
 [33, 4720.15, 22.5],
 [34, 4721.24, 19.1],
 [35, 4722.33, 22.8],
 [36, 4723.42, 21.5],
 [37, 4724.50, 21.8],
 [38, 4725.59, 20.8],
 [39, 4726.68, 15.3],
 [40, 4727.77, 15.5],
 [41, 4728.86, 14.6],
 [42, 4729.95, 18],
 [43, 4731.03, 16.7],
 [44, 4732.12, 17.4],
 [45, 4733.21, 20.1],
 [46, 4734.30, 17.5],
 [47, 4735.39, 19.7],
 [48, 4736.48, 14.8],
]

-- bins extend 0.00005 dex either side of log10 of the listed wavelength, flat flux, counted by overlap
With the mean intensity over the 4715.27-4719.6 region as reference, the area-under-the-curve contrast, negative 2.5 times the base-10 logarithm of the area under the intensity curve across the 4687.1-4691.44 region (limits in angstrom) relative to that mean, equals -1.53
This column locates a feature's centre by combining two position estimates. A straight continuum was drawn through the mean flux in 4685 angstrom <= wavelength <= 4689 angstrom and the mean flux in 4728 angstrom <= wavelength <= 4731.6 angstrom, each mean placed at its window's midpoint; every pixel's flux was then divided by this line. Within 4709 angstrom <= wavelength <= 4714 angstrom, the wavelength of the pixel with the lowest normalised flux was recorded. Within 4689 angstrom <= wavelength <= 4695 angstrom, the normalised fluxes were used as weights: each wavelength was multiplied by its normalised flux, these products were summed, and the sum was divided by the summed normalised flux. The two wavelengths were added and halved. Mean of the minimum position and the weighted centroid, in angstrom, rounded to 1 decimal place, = 4700.7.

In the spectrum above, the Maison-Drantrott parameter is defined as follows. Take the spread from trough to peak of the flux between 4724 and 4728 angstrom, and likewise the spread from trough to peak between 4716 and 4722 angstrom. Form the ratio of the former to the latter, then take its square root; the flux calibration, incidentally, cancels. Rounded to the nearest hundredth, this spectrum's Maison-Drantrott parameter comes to 1.38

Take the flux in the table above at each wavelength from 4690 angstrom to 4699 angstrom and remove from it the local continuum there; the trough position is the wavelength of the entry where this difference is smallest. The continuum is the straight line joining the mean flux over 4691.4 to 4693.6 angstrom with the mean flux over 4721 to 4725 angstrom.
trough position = 4698.47 angstrom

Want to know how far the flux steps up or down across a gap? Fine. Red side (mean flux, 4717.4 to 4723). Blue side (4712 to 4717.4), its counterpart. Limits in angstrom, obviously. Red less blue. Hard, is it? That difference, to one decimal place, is 1.3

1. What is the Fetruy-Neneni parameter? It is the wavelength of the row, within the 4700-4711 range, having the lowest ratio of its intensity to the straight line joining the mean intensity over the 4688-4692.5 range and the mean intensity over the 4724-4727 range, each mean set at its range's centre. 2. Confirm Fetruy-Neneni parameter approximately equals 4701.71 angstrom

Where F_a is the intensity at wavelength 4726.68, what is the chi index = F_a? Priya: 15.3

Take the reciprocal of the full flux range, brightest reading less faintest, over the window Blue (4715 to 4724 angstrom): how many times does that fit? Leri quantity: 0.27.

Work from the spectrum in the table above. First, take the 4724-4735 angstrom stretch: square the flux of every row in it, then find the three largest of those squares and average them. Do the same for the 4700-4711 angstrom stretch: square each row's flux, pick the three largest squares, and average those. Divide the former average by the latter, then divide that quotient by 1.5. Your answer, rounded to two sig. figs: 0.92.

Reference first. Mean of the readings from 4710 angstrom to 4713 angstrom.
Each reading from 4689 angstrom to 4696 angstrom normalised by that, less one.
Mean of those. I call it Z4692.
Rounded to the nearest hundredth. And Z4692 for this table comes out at 0.07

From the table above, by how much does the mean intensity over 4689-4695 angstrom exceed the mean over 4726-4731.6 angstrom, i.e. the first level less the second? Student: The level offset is 3.3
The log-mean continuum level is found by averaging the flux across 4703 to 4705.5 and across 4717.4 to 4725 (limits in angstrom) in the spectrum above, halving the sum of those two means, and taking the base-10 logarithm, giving 1.28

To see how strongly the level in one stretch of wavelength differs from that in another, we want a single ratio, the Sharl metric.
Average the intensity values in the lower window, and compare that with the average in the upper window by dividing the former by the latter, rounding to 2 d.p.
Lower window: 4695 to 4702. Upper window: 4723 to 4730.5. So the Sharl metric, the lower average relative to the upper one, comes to 0.96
